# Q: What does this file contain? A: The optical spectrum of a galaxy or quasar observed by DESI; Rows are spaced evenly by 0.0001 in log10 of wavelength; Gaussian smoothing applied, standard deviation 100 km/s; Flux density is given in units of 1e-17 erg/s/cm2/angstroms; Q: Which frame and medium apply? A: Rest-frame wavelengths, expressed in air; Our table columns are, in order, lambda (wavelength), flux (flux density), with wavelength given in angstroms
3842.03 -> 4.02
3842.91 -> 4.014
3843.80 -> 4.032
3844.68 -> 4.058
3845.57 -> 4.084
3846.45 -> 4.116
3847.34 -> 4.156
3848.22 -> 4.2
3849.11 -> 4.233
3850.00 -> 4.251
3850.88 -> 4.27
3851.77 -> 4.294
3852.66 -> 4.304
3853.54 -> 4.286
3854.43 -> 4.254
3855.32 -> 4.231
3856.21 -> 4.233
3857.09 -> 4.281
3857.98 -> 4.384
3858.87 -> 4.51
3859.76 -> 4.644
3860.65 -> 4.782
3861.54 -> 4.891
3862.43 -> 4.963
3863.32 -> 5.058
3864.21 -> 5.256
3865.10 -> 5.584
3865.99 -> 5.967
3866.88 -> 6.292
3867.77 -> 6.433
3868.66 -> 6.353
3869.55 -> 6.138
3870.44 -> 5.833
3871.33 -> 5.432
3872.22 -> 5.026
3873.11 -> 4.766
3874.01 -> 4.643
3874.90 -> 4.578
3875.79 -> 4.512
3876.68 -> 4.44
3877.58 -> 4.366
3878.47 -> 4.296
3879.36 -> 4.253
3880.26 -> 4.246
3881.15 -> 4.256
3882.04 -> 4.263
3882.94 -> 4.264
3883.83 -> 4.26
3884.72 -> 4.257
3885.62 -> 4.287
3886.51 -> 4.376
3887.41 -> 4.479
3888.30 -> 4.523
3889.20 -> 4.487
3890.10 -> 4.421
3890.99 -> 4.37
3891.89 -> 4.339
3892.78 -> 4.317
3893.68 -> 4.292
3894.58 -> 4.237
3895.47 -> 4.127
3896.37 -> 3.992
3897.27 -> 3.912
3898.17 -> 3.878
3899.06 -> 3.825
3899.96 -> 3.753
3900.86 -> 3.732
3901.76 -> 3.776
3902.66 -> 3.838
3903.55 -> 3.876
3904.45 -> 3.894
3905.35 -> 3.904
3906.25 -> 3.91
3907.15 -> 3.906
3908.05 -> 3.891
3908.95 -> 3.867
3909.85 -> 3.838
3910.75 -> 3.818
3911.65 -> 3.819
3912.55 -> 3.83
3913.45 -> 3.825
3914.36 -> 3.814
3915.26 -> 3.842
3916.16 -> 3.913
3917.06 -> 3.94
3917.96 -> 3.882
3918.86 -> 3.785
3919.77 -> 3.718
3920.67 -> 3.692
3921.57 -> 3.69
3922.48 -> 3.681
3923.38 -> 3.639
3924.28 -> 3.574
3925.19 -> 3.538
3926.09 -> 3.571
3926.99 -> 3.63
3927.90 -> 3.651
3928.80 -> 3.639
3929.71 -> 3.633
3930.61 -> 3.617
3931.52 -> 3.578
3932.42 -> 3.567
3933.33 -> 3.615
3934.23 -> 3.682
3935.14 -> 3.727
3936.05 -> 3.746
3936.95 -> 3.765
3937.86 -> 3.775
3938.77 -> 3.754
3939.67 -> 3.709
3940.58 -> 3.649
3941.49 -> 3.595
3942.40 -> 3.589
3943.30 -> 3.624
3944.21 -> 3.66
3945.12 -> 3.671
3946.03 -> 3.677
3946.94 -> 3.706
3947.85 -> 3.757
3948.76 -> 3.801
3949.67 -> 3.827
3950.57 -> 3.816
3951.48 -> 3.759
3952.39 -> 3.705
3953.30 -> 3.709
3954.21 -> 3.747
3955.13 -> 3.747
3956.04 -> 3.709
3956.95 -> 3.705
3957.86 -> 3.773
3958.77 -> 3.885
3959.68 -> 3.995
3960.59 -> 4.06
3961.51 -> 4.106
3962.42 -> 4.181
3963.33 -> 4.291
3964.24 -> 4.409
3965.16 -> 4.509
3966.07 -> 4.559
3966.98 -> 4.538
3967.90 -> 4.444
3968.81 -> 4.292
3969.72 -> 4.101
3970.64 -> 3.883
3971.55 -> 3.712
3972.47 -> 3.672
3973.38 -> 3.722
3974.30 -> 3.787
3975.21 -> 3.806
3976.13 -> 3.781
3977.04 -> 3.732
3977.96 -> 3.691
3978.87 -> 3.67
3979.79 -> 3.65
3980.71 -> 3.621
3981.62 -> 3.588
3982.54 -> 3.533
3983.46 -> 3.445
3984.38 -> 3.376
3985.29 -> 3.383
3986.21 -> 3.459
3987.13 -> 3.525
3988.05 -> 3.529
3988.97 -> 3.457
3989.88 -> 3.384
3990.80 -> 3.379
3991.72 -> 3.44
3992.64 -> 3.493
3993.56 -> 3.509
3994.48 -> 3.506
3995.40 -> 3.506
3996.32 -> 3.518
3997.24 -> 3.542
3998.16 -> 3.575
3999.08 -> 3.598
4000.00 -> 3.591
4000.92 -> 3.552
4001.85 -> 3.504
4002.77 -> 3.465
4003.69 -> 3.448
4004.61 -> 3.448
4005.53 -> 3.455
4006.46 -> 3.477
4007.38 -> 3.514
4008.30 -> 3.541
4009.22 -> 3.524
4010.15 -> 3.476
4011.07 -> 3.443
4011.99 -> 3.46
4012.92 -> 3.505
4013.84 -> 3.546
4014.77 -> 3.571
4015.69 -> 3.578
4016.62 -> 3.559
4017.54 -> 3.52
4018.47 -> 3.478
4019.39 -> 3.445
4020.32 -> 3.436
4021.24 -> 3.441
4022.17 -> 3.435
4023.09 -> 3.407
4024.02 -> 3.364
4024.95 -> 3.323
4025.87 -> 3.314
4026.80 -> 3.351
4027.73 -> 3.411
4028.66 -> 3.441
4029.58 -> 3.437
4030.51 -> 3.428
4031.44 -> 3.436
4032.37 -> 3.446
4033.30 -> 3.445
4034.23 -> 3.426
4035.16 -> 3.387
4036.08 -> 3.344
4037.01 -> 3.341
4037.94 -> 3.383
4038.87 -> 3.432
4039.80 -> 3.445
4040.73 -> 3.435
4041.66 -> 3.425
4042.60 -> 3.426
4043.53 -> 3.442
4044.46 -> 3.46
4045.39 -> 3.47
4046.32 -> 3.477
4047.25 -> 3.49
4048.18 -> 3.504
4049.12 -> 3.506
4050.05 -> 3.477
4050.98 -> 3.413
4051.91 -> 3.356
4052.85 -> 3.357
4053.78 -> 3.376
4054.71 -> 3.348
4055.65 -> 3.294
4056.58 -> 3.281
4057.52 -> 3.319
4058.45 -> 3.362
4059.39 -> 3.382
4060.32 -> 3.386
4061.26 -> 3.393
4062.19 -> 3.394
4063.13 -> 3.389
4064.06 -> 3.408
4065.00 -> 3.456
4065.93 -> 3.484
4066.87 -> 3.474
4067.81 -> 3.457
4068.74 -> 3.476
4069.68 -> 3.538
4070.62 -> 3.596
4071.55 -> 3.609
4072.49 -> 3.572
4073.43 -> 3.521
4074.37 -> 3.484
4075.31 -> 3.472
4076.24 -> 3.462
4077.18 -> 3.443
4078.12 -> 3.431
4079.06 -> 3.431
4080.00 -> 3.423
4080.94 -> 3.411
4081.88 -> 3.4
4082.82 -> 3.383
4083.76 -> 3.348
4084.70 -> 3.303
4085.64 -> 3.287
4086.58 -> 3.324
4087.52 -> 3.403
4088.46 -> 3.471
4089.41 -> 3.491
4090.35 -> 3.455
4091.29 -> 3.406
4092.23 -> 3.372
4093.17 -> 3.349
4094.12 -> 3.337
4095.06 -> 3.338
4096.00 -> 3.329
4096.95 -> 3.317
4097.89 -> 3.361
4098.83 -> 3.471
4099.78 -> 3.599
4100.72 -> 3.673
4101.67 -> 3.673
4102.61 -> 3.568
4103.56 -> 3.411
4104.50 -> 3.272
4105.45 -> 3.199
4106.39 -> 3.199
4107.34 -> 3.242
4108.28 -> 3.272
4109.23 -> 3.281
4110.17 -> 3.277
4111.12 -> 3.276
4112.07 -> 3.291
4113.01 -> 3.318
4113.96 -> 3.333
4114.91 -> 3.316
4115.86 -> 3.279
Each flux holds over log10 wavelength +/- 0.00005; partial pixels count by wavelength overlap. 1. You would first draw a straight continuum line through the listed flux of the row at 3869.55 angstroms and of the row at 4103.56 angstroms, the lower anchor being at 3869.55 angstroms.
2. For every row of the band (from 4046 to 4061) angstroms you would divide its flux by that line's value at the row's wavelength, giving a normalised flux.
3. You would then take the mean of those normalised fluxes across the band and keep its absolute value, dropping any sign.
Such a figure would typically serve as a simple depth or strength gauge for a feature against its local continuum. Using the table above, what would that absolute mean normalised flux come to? 0.85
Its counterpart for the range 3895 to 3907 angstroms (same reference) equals 0.67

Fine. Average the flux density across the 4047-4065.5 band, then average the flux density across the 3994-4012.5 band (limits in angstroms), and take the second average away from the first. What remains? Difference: -0.11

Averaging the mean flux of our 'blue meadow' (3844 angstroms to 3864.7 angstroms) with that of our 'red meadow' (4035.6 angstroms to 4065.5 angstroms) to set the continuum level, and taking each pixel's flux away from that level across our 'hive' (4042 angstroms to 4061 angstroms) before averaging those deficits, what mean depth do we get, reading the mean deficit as 0.508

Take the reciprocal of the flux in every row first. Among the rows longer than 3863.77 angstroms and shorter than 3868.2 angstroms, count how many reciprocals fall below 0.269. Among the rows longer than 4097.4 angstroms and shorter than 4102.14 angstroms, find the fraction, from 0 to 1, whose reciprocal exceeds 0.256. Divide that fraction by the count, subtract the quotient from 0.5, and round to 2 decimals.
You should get 0.30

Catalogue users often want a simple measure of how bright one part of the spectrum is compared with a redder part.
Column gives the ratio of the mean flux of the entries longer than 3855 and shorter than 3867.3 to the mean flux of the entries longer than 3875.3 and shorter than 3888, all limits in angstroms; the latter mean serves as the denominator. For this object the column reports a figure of 1.14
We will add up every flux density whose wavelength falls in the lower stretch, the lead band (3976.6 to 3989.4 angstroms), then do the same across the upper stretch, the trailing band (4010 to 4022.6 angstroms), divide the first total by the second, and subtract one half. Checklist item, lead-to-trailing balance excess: 0.52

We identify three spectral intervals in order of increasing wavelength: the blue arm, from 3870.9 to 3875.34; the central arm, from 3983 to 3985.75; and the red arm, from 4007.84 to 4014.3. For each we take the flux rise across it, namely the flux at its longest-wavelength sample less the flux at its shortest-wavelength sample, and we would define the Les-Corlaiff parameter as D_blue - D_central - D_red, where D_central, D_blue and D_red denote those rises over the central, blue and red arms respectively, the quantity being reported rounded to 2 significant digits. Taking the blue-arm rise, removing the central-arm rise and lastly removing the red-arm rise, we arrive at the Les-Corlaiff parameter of -0.80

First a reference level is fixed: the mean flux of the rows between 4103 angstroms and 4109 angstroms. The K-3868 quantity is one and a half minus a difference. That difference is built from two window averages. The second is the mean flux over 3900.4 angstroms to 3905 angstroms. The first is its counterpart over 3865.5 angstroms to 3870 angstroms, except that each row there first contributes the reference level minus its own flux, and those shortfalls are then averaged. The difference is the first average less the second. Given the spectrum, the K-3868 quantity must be 8.29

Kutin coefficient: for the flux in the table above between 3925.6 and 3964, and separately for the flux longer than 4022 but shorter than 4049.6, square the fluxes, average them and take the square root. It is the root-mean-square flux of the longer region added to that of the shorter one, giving 7.17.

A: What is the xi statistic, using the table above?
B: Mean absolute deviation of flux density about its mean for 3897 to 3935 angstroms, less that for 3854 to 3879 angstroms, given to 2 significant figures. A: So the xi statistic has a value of -0.49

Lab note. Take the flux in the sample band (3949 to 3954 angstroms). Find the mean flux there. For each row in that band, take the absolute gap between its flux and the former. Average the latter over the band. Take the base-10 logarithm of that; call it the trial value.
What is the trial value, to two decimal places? -1.33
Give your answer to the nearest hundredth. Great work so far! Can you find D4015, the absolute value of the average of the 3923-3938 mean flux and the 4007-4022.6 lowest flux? 3.54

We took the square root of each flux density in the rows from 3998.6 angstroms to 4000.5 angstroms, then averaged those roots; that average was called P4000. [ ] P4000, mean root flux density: 1.90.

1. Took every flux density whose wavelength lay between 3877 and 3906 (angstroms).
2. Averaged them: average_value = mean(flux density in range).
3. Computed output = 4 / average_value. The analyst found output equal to 0.96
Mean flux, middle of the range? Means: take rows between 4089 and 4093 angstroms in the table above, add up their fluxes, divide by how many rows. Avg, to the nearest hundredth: 3.43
